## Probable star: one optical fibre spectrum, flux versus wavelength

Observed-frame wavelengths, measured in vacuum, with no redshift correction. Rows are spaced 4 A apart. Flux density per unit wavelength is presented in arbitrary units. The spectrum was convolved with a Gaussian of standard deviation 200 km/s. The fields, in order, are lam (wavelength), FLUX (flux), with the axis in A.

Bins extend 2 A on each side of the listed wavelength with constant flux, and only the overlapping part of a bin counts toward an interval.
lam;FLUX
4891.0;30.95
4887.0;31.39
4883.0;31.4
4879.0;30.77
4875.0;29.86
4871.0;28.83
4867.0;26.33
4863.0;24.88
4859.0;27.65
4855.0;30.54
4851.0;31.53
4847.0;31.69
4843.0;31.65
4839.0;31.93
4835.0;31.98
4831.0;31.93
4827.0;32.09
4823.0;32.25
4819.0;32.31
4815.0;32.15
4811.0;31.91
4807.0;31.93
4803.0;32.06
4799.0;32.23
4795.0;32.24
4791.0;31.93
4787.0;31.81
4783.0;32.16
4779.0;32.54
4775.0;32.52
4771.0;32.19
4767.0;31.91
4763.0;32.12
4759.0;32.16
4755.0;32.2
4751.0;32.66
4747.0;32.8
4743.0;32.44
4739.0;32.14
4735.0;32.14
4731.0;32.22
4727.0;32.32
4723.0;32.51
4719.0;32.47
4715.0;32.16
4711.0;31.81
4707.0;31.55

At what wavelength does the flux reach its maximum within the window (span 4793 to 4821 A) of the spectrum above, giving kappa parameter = 4819.0 A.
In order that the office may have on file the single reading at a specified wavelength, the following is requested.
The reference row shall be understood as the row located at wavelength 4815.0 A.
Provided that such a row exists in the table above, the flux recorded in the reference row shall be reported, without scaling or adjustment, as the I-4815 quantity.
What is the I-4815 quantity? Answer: 32.15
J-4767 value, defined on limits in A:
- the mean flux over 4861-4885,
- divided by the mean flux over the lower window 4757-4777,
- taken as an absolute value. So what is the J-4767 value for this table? 0.89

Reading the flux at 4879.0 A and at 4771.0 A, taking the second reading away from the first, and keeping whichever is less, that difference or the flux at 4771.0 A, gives -1.4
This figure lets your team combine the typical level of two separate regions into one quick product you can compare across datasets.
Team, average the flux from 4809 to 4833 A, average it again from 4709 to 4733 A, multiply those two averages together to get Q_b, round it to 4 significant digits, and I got 1035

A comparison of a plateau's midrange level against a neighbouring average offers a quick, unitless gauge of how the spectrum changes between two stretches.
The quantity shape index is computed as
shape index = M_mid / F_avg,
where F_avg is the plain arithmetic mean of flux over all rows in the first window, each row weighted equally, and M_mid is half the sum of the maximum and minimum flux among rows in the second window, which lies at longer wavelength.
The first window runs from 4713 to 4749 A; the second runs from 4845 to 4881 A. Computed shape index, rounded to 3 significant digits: 0.874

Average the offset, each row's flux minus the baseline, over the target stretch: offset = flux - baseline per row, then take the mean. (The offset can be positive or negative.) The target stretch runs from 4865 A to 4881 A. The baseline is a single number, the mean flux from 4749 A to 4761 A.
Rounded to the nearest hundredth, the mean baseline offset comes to -3.39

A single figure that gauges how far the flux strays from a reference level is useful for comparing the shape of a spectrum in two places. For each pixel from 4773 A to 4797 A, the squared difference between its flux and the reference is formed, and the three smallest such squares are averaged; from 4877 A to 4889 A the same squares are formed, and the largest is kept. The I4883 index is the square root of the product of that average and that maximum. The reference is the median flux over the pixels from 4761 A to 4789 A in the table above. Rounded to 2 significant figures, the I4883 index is 0.20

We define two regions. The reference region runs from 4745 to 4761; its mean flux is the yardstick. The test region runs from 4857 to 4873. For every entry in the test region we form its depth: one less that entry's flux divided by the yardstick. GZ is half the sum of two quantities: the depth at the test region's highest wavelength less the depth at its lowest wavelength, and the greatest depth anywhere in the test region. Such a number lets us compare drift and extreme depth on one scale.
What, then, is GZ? 0.099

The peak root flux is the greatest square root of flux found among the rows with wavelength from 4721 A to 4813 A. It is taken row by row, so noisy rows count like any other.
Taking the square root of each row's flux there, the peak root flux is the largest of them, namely 5.73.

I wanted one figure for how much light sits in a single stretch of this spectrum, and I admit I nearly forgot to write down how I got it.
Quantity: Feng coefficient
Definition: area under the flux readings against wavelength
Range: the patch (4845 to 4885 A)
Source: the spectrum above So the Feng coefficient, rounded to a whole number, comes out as 1174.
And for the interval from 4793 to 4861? 2152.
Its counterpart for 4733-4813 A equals 2576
